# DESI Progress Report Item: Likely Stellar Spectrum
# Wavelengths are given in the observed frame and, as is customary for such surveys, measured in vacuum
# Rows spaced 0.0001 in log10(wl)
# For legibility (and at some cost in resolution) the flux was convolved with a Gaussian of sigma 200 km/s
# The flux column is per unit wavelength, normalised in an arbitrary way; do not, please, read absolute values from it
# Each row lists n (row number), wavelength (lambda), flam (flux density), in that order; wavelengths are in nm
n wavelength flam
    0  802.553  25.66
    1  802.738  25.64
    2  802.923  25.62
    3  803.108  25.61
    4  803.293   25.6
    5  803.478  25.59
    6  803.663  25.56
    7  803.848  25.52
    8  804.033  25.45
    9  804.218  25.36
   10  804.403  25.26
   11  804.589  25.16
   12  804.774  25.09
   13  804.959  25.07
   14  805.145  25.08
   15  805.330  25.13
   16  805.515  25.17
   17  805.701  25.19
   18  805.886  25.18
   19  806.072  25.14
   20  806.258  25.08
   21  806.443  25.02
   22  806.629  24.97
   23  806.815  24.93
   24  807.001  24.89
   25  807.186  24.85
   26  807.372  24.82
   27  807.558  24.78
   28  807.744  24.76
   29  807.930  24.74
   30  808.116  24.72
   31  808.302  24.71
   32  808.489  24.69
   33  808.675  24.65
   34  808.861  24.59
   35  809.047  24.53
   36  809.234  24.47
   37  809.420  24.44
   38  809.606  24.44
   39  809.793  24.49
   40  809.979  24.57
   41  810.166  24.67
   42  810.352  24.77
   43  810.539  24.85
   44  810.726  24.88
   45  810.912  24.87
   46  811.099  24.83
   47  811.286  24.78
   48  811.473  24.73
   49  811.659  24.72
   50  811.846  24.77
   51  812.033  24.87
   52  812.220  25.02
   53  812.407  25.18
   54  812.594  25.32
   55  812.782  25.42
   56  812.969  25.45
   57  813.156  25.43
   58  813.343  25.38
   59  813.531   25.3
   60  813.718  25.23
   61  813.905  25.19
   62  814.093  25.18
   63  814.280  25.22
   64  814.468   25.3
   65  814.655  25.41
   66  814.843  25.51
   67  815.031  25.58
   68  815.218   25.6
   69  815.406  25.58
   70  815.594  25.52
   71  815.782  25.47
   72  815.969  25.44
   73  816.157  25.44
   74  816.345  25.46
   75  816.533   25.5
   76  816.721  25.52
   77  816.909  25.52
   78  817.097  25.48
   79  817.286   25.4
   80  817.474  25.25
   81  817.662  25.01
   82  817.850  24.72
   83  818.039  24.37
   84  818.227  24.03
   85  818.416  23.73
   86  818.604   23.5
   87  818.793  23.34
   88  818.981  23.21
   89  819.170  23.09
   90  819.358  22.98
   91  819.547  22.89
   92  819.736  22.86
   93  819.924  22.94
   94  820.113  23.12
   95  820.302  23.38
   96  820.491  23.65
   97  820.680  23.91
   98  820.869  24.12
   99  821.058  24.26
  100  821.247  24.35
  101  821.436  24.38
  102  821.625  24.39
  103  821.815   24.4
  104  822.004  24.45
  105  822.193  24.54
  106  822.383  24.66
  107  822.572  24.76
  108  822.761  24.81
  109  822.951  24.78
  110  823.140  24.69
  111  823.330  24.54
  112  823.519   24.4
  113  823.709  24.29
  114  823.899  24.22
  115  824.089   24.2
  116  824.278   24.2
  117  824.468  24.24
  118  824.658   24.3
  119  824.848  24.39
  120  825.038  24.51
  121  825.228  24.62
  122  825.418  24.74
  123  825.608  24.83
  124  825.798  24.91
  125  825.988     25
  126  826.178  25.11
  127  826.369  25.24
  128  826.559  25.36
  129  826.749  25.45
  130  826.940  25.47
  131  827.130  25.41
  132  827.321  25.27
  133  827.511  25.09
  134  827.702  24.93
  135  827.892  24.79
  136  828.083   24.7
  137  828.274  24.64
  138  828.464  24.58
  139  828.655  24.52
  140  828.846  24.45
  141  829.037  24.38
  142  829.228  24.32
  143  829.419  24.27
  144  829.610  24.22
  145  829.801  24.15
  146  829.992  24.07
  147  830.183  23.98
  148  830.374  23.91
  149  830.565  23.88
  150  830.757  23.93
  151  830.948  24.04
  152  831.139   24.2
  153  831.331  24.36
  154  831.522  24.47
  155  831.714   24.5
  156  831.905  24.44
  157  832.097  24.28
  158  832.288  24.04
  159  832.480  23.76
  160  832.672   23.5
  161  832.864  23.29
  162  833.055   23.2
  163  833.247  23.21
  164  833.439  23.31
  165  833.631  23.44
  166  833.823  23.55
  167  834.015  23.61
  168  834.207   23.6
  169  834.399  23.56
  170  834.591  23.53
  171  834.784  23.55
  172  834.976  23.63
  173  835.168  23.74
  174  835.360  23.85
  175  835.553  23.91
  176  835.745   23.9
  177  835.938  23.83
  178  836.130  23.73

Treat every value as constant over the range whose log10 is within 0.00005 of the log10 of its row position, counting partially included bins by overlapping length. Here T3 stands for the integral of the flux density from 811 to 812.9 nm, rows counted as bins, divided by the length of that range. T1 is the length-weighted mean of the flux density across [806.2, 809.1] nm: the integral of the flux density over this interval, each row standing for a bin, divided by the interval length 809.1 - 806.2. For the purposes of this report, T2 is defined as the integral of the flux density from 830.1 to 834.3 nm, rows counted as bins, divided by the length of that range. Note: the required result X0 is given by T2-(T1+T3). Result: -25.9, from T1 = 24.8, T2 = 23.84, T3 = 25.0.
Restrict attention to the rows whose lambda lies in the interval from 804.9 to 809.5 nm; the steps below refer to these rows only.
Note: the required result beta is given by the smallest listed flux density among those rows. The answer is 24.44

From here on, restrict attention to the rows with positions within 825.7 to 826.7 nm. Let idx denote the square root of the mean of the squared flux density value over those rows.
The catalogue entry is 25.1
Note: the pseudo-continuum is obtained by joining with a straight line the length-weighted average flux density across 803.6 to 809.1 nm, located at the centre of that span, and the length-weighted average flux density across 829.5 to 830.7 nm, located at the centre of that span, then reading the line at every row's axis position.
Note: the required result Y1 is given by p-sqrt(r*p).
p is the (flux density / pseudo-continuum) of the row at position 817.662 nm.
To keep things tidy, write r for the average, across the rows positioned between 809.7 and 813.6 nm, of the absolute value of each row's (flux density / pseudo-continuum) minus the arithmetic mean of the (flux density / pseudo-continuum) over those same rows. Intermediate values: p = 1.02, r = 0.012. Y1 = 0.91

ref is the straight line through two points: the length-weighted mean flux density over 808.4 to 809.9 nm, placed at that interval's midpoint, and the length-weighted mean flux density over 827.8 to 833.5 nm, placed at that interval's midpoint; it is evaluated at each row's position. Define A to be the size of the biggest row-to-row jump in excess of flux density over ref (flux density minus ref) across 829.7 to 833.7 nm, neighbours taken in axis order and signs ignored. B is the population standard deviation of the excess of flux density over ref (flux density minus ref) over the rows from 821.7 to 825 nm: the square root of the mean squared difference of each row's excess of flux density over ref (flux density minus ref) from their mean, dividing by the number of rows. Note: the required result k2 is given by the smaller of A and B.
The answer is 0.20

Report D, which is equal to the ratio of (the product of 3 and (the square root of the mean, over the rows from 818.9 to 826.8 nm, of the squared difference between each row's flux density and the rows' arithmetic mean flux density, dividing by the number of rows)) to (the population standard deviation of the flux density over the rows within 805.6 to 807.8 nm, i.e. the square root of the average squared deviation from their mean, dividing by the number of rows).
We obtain 14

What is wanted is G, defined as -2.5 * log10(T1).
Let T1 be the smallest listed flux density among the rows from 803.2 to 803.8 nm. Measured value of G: -3.52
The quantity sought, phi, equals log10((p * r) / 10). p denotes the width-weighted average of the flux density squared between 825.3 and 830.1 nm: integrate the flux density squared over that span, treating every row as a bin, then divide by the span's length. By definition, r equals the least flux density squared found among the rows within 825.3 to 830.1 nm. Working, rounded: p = 615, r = 579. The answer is 4.55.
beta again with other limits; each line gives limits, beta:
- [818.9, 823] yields 22.86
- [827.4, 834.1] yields 23.2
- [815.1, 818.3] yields 24.03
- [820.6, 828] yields 23.91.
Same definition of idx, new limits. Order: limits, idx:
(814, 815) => 25.3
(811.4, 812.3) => 24.8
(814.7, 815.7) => 25.6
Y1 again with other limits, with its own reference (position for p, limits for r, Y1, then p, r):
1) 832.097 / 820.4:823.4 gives 0.91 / 1.01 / 0.011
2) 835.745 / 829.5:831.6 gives 0.92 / 1.00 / 0.007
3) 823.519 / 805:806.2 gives 0.96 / 1.00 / 0.002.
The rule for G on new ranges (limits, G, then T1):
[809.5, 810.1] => -3.47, 24.44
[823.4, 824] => -3.46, 24.22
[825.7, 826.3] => -3.49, 24.91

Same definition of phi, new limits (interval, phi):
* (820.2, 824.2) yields 4.51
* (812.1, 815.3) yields 4.60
